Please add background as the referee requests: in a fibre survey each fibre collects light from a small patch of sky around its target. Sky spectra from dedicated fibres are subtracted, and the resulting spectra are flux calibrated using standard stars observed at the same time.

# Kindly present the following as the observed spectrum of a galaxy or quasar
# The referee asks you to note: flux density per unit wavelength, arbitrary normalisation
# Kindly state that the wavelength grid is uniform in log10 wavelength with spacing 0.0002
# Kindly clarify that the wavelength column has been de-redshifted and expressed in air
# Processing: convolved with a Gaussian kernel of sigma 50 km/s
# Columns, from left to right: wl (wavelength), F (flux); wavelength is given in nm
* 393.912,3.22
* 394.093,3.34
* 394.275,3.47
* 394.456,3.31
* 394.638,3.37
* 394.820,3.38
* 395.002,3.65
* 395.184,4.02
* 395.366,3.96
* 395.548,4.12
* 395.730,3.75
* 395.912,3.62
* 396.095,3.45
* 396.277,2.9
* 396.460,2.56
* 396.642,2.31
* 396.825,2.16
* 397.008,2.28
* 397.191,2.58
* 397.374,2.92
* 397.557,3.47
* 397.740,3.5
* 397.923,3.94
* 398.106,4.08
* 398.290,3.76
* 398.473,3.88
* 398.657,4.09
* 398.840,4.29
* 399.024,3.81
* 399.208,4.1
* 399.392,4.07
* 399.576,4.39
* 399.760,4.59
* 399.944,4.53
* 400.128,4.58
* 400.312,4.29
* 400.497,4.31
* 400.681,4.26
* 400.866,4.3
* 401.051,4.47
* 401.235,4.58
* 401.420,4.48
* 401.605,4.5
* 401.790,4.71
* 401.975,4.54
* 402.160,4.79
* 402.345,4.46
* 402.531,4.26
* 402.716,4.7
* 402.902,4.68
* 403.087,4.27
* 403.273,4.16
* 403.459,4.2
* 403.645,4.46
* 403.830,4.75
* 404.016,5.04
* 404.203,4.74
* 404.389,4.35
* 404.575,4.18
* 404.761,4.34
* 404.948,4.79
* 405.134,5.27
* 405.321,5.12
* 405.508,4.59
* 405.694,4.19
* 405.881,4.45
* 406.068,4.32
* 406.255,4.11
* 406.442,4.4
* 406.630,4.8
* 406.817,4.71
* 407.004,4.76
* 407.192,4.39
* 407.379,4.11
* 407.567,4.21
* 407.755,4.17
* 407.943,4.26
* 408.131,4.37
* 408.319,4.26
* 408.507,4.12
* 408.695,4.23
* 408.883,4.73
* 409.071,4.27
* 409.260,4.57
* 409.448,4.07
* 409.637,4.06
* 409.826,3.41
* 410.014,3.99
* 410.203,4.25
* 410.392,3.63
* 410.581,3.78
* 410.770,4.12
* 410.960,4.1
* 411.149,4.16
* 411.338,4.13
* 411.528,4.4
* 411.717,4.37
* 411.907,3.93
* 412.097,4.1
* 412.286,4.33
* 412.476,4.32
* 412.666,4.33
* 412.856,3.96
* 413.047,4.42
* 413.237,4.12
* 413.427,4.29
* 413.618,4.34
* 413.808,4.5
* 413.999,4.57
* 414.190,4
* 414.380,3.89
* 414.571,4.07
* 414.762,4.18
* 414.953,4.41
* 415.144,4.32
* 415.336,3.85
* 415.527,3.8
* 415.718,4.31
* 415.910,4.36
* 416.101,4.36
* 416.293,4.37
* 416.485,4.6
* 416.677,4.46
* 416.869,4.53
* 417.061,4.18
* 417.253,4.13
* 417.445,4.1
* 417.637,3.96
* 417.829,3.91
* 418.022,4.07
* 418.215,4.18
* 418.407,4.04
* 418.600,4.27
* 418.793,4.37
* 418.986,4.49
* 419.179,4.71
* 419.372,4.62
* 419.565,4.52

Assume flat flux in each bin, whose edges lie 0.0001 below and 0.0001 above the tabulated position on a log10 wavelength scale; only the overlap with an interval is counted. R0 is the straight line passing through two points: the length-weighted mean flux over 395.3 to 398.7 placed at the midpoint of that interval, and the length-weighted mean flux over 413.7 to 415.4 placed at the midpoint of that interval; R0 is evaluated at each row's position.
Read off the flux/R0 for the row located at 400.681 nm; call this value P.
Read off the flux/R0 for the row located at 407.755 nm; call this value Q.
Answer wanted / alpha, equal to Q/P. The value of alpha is 0.89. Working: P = 1.22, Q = 1.08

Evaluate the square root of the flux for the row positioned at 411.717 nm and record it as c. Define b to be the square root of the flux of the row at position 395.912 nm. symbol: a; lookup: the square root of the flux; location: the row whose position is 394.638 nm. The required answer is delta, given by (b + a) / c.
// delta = 1.8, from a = 1.84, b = 1.9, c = 2.09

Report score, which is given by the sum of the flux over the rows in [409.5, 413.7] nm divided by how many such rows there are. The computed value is 4.12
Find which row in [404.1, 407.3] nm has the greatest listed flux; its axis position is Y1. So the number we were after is 405.134 nm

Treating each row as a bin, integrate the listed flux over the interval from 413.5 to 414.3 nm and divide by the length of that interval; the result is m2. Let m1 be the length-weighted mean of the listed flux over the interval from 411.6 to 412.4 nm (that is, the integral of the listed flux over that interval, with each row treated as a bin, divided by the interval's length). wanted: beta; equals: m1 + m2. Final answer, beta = 8.5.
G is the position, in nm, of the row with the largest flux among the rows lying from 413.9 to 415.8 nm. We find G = 413.999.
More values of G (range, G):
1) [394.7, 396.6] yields 395.548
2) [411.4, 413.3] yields 413.047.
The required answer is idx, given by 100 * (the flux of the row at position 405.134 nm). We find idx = 527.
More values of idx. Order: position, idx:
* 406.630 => 480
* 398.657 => 409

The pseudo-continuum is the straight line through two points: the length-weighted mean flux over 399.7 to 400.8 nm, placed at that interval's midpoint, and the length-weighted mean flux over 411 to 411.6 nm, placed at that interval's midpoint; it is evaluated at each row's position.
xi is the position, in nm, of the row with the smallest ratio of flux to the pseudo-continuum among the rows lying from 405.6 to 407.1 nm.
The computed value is 406.255 nm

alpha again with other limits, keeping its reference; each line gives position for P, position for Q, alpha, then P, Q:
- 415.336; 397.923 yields 1.29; 0.91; 1.17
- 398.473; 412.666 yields 0.92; 1.14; 1.05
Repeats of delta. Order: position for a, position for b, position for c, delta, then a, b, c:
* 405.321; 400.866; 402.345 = 2.1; 2.26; 2.1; 2.11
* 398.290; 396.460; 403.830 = 1.6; 1.94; 1.6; 2.18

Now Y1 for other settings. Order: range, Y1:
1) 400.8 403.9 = 402.160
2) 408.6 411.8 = 408.883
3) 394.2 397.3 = 395.548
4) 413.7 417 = 416.485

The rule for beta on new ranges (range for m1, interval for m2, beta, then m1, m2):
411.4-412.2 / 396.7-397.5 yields 6.7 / 4.20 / 2.52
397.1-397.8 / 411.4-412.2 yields 7.3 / 3.10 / 4.20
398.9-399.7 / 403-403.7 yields 8.4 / 4.12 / 4.26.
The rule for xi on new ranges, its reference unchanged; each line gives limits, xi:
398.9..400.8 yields 399.024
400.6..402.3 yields 400.681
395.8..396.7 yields 396.642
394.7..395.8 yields 394.820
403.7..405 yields 404.575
